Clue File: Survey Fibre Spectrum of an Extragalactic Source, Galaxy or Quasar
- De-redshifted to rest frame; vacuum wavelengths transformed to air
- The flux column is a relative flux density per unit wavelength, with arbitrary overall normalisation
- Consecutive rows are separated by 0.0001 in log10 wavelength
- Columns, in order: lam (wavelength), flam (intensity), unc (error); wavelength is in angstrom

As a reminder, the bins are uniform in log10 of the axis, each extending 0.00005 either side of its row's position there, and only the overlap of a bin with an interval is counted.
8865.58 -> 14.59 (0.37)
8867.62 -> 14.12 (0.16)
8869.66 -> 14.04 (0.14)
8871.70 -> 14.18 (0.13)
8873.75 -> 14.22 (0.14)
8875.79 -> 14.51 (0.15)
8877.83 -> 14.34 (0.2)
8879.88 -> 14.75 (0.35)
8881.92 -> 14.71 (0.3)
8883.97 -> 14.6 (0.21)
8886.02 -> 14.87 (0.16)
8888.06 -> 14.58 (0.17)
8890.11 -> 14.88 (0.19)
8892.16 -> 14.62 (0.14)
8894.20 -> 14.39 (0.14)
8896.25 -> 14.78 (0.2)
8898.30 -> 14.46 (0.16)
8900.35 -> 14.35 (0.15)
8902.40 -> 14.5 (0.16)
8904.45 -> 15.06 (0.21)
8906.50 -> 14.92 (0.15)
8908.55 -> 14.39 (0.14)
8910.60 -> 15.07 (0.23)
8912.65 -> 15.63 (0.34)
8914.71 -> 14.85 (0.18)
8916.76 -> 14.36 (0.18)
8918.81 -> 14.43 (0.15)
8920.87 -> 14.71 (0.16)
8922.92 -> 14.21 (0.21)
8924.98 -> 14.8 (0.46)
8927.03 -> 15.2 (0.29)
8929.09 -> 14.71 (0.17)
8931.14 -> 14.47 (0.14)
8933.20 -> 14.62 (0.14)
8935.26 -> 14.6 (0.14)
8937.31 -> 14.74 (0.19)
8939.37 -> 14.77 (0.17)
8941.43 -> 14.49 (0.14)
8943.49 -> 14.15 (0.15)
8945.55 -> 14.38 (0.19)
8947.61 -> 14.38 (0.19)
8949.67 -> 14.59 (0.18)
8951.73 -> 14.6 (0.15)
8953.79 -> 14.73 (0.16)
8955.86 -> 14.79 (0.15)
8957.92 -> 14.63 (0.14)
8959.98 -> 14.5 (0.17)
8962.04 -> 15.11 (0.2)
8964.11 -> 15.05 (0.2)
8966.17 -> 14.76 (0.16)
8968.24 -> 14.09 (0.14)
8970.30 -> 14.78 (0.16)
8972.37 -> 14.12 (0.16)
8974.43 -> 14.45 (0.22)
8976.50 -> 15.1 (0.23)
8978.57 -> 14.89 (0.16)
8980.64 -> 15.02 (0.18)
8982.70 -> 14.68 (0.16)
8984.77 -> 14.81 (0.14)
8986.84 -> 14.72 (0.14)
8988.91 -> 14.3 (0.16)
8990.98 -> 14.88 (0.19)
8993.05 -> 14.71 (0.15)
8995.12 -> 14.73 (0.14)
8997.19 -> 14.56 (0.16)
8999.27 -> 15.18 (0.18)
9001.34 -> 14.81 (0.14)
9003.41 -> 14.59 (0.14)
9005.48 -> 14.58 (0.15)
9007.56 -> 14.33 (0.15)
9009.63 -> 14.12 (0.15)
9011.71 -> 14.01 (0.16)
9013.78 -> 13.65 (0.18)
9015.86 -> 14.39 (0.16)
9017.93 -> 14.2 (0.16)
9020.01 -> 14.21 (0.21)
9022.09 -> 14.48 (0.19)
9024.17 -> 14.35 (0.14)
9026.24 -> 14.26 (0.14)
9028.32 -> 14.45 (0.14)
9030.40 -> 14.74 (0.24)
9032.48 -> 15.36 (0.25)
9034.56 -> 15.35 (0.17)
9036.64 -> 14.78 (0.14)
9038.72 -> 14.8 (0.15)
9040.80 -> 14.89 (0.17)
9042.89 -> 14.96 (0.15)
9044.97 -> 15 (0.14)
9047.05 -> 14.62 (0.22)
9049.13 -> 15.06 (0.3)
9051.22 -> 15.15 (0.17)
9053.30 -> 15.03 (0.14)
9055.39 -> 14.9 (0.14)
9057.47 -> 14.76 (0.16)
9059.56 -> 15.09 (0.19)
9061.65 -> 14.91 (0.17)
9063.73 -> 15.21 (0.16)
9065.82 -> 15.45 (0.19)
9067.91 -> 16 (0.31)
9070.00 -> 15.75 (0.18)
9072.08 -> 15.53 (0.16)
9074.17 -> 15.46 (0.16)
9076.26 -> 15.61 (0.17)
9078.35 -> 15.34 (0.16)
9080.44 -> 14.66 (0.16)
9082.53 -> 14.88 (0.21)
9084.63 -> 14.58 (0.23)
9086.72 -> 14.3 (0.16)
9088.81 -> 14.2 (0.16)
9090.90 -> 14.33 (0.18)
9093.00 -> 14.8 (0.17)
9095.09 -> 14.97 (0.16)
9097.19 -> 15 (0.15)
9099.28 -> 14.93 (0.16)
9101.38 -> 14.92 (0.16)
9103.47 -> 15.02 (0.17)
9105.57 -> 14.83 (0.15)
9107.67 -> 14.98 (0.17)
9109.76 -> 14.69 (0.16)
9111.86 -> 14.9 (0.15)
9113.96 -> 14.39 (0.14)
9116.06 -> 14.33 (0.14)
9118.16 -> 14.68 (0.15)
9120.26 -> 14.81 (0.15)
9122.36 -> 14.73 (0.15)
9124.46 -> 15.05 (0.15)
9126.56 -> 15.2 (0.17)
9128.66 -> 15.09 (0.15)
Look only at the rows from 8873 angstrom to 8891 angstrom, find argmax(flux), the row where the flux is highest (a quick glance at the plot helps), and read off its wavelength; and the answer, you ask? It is 8890.11 angstrom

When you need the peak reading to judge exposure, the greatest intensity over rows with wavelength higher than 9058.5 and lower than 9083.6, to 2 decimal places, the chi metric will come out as 16.00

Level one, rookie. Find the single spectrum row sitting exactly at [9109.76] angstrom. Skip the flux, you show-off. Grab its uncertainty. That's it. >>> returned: 0.160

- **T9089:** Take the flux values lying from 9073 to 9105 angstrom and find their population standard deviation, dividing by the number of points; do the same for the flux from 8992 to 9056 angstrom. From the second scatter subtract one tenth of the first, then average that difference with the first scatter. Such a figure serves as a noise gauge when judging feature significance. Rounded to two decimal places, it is 0.38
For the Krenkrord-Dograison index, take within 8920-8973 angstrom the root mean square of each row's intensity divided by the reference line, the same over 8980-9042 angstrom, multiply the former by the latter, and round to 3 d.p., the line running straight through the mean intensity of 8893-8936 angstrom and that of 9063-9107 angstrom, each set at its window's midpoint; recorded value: 0.972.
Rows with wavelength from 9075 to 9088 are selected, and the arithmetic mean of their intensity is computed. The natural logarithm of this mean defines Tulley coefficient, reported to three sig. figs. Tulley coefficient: 2.70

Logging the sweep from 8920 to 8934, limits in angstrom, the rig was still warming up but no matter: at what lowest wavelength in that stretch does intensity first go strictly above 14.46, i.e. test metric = 8920.87 angstrom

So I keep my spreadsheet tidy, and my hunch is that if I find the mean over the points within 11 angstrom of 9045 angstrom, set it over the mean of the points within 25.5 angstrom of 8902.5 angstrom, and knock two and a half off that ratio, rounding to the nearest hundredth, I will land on -1.48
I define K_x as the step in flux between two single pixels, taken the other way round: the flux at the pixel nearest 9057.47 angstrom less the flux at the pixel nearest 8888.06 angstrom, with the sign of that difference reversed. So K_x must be -0.18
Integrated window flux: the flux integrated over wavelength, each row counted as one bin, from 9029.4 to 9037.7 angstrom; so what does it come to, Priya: 125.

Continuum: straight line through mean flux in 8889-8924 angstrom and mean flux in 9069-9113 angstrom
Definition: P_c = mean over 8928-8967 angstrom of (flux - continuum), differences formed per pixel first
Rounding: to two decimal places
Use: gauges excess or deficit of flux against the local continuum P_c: -0.10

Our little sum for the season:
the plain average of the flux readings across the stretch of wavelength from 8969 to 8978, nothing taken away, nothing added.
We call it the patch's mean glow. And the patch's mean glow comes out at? 14.6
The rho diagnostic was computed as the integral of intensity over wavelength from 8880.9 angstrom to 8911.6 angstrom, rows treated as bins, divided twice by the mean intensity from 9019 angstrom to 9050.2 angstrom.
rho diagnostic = 2.07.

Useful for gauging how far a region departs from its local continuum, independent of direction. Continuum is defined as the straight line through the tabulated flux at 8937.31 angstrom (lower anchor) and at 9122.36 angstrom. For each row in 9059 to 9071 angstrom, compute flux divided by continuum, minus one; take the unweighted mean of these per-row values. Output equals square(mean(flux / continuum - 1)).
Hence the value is 0.0021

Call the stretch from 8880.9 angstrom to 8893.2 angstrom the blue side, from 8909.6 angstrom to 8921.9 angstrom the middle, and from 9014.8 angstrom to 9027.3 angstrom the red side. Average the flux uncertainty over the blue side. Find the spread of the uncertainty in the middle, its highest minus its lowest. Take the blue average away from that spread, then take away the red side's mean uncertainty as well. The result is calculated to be -0.172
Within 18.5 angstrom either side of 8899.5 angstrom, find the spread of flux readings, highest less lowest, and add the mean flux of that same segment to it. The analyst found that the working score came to 16.00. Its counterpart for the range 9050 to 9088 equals 16.84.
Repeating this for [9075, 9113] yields 16.24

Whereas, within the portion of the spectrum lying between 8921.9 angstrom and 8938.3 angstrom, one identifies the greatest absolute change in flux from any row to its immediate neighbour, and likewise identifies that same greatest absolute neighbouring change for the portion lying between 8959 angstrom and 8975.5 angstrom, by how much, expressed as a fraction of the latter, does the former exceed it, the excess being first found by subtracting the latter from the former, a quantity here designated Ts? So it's -0.14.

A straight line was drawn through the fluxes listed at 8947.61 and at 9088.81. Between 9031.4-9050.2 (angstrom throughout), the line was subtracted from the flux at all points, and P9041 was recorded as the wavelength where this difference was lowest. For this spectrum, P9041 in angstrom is 9047.05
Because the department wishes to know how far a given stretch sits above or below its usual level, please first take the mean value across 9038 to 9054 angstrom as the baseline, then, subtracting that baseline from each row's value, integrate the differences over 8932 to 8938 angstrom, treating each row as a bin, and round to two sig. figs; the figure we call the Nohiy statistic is -1.8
